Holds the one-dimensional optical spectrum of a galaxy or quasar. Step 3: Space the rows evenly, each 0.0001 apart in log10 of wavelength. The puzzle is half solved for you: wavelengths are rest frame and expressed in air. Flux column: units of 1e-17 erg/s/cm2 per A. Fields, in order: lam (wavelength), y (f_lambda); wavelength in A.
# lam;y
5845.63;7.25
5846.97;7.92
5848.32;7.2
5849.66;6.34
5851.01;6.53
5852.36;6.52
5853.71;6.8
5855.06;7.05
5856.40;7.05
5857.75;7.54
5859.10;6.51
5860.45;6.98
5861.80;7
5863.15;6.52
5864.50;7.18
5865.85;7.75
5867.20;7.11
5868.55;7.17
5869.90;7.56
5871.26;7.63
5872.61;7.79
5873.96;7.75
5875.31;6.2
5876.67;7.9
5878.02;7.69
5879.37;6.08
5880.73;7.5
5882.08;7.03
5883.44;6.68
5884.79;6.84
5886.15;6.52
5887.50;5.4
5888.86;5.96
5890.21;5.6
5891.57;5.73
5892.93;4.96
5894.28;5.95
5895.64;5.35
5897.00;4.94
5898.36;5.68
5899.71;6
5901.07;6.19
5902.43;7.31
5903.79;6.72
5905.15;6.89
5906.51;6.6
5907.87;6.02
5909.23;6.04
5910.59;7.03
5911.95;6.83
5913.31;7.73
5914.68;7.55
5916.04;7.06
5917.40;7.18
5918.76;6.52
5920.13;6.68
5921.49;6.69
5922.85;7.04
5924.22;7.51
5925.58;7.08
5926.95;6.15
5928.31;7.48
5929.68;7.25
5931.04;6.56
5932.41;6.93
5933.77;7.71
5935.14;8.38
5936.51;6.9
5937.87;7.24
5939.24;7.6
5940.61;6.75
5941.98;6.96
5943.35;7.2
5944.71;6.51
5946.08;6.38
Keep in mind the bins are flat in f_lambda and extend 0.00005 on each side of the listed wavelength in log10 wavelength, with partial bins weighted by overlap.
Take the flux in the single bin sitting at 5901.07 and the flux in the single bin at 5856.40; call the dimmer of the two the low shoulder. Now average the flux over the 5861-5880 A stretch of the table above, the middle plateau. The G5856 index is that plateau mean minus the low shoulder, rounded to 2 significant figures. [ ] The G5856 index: 1.0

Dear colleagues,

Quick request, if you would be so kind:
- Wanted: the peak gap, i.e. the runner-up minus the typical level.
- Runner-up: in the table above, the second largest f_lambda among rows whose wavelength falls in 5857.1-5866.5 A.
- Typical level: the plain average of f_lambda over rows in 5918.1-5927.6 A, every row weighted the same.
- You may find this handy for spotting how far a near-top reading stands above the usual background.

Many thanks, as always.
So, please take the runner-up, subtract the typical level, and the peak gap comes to 0.73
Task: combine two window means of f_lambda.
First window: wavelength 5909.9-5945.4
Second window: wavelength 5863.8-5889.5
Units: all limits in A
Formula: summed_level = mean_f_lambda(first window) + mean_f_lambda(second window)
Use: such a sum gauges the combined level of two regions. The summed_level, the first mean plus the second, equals 14.1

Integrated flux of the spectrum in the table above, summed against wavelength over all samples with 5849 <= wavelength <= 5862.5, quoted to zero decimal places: 92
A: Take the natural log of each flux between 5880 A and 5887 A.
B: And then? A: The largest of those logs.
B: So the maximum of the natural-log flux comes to 2.01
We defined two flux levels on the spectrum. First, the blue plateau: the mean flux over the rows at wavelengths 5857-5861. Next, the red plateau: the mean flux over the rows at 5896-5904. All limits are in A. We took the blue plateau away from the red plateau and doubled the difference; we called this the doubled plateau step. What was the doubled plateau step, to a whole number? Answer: -2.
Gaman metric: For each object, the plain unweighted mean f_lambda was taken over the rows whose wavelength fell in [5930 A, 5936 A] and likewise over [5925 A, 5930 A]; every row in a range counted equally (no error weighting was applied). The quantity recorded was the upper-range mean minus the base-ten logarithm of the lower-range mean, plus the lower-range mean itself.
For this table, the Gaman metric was 13.5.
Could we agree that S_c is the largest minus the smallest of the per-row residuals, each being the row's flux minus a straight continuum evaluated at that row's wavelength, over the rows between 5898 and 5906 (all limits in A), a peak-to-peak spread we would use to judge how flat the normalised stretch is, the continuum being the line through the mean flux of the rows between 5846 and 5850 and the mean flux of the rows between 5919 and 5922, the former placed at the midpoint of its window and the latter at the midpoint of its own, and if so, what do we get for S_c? 1.66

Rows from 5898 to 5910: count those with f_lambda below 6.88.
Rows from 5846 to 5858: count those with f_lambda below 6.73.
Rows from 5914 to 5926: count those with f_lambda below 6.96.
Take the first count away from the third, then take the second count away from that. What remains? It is -7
